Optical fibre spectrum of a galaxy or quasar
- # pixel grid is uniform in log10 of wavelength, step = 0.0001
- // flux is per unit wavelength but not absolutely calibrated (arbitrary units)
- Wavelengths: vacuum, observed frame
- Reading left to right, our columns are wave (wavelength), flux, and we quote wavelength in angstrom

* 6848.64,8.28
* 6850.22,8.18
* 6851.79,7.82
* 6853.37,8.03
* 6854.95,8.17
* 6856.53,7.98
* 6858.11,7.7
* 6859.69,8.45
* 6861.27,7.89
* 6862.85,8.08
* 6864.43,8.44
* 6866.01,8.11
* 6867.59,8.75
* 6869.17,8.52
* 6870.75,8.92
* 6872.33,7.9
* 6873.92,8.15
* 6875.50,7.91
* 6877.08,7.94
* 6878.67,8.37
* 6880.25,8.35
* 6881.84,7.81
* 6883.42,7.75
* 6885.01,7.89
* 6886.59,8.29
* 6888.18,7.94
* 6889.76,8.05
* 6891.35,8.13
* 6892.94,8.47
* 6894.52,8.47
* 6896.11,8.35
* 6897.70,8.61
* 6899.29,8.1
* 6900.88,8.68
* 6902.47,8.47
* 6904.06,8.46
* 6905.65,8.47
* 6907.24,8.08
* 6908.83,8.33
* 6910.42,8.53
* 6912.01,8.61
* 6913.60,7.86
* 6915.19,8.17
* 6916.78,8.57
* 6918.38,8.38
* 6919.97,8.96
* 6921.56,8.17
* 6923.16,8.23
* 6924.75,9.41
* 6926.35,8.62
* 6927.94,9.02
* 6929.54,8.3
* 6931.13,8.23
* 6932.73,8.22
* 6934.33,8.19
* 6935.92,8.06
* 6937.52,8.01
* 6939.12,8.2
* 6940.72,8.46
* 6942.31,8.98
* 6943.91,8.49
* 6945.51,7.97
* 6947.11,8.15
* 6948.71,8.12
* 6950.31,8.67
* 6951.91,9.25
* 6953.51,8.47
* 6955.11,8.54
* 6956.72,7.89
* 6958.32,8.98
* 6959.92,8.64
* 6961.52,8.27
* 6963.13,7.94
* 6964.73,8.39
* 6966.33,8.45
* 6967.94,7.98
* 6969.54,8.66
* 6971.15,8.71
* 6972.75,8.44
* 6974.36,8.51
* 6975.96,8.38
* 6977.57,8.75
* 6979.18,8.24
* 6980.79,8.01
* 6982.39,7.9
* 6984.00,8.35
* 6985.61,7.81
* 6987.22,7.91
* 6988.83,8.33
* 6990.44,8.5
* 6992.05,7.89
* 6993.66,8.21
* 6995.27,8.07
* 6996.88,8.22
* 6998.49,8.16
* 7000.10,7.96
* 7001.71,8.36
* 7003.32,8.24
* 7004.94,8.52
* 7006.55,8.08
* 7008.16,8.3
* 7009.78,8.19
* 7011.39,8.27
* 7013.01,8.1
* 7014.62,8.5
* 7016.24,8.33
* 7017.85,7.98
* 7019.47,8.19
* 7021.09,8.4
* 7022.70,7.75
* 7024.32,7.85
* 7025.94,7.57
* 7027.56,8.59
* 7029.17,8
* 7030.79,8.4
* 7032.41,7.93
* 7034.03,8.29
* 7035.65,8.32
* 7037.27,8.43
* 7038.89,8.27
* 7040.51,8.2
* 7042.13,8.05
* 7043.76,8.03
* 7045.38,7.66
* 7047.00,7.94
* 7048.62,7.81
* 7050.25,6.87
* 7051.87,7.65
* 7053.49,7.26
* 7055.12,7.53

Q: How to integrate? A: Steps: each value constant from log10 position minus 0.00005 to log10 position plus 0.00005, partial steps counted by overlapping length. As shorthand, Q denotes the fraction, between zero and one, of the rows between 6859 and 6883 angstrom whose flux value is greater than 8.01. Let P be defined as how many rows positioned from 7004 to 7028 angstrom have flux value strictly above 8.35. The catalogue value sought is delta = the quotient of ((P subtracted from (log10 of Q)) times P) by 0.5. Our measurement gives -33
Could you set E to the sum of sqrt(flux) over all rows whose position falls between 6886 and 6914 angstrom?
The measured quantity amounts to 52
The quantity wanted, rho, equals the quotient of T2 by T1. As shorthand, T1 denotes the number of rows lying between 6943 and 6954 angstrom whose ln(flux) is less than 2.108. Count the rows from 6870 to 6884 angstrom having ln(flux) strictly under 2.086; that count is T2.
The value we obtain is 1.7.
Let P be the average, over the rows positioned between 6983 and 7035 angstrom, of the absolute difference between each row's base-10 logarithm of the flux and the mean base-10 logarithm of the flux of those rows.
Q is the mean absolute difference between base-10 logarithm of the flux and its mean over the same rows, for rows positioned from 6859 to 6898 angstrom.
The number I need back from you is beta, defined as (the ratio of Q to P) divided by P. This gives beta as 120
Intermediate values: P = 0.0108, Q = 0.0140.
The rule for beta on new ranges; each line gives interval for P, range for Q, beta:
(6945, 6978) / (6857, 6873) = 92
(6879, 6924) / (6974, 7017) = 61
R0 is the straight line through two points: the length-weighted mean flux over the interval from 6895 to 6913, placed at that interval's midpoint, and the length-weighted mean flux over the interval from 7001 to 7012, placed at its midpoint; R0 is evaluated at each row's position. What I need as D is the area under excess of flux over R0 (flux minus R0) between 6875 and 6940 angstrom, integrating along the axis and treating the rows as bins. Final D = -6.7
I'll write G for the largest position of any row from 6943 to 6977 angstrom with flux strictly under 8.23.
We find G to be 6967.94 angstrom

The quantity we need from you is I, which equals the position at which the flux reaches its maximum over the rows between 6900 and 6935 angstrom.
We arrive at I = 6924.75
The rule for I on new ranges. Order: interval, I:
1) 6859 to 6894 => 6870.75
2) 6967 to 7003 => 6977.57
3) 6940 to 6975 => 6951.91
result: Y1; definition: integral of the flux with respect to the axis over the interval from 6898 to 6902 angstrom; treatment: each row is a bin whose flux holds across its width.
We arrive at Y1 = 34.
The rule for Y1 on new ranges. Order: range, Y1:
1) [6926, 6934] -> 68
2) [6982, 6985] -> 24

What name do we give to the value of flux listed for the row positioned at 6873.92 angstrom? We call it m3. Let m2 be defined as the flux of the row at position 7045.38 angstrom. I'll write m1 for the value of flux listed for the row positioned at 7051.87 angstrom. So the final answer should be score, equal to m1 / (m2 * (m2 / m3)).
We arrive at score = 1.06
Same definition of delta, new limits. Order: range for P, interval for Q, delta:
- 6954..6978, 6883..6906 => -244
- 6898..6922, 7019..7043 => -165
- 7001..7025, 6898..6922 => -32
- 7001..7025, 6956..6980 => -33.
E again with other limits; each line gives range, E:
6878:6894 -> 28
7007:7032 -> 43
